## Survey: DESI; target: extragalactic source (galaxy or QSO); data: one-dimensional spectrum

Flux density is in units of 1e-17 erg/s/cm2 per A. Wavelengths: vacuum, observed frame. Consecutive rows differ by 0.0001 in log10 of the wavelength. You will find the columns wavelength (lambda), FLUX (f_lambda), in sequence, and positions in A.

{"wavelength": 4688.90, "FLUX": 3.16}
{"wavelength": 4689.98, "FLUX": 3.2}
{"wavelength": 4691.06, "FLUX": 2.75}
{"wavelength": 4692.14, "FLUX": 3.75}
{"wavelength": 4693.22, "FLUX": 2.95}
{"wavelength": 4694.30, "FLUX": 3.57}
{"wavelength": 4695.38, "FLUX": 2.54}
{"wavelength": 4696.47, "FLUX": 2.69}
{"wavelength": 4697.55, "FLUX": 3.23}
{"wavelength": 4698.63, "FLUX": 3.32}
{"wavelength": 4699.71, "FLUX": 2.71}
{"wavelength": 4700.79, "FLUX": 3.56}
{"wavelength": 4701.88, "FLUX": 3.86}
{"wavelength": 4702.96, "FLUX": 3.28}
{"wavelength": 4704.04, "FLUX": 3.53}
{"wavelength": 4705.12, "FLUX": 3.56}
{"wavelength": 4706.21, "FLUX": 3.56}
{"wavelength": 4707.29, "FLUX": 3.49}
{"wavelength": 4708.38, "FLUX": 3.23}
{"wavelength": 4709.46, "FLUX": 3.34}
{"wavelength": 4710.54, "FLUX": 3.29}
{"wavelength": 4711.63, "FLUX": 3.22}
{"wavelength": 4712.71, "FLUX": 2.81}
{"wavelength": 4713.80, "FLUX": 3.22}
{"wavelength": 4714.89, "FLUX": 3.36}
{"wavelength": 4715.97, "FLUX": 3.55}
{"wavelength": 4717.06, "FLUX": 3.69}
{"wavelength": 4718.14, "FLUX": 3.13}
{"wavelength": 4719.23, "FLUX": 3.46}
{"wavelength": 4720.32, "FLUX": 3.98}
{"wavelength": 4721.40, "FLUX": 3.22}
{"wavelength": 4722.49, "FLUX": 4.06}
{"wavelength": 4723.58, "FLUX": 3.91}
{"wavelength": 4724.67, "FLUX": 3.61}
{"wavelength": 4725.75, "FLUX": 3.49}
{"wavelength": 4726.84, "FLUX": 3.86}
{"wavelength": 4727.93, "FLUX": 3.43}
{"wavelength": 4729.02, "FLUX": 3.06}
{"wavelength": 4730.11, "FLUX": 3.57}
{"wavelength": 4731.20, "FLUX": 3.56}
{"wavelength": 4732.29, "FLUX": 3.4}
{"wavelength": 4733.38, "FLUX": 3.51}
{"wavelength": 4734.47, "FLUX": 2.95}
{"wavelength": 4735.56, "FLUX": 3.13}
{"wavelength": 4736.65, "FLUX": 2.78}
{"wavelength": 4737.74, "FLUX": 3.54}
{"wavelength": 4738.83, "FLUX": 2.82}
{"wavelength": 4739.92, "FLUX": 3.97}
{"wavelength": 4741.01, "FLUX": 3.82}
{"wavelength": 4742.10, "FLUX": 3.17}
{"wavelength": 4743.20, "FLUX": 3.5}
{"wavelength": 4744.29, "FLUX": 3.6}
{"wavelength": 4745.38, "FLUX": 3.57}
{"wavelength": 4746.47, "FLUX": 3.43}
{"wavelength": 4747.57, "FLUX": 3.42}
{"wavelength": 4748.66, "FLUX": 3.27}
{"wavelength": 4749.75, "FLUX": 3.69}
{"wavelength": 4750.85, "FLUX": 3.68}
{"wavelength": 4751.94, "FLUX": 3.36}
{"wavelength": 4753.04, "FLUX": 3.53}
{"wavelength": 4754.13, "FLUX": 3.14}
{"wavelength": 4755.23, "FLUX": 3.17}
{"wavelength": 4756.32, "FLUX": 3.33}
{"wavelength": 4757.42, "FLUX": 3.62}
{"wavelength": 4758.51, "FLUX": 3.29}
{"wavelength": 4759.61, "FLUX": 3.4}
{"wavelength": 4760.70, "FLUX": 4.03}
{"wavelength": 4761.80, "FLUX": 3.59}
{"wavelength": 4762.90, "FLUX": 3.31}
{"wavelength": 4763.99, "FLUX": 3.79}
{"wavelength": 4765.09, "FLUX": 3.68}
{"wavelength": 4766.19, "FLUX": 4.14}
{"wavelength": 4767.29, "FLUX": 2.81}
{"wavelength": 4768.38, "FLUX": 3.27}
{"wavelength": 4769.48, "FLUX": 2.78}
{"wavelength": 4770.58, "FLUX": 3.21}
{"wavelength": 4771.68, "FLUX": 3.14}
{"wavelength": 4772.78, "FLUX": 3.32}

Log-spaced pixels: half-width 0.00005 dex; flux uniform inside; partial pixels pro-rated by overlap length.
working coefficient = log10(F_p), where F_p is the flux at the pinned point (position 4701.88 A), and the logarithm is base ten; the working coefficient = 0.59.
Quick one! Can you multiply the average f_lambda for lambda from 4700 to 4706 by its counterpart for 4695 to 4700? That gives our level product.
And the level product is 10.3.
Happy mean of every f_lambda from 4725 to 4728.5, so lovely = 3.59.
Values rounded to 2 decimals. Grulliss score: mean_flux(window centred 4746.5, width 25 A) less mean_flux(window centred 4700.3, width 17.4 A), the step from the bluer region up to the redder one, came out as 0.08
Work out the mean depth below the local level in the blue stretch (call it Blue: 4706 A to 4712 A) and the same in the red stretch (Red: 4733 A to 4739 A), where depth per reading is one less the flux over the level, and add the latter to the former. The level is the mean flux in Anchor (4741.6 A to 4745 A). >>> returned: 0.11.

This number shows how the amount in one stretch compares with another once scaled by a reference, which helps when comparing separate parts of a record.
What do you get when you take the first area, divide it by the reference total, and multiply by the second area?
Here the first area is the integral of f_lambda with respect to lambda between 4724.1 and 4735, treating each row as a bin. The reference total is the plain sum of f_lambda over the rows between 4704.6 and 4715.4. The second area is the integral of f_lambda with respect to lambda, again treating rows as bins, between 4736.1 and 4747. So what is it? 42.3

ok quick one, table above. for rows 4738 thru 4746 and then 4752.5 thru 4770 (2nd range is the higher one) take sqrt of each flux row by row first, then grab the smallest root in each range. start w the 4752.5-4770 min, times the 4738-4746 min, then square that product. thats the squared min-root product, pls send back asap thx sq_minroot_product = 7.840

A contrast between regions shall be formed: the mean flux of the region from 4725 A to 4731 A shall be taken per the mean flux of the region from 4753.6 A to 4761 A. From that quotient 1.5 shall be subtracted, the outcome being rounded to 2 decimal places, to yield -0.48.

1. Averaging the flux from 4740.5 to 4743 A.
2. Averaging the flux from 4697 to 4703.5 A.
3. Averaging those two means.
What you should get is 3.41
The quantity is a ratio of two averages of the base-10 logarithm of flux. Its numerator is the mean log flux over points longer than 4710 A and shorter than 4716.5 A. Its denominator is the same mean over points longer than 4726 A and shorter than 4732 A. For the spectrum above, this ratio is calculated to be 0.94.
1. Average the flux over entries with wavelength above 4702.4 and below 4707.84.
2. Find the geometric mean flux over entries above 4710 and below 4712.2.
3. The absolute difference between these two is 0.23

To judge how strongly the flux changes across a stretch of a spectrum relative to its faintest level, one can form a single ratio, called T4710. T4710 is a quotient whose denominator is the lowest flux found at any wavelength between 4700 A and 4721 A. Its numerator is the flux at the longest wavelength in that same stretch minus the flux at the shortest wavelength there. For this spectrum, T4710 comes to 0.15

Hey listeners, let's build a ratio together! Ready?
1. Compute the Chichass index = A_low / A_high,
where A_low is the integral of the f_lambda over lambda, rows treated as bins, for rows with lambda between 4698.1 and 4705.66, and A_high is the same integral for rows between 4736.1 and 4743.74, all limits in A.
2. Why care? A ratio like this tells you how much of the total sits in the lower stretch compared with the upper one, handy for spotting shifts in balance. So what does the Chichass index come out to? 1.00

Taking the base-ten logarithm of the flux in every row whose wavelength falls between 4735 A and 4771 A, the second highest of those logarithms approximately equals 0.605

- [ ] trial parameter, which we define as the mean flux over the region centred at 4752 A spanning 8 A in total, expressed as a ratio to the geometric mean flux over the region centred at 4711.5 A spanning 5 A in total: 1.07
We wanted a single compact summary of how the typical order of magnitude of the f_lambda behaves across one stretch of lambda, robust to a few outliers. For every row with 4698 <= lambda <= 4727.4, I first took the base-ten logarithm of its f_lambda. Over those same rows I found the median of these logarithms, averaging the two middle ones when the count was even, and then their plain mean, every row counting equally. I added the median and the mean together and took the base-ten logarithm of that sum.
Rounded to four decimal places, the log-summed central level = 0.0332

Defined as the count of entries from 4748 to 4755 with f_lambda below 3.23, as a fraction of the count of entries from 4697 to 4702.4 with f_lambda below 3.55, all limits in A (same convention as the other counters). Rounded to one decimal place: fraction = 0.3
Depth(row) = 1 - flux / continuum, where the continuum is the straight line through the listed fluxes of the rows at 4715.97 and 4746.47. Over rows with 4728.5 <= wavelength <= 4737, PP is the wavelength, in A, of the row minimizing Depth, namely 4730.11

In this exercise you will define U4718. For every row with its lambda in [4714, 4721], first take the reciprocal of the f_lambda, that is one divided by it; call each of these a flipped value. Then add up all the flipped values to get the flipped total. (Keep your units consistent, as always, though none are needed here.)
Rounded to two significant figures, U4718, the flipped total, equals 1.7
